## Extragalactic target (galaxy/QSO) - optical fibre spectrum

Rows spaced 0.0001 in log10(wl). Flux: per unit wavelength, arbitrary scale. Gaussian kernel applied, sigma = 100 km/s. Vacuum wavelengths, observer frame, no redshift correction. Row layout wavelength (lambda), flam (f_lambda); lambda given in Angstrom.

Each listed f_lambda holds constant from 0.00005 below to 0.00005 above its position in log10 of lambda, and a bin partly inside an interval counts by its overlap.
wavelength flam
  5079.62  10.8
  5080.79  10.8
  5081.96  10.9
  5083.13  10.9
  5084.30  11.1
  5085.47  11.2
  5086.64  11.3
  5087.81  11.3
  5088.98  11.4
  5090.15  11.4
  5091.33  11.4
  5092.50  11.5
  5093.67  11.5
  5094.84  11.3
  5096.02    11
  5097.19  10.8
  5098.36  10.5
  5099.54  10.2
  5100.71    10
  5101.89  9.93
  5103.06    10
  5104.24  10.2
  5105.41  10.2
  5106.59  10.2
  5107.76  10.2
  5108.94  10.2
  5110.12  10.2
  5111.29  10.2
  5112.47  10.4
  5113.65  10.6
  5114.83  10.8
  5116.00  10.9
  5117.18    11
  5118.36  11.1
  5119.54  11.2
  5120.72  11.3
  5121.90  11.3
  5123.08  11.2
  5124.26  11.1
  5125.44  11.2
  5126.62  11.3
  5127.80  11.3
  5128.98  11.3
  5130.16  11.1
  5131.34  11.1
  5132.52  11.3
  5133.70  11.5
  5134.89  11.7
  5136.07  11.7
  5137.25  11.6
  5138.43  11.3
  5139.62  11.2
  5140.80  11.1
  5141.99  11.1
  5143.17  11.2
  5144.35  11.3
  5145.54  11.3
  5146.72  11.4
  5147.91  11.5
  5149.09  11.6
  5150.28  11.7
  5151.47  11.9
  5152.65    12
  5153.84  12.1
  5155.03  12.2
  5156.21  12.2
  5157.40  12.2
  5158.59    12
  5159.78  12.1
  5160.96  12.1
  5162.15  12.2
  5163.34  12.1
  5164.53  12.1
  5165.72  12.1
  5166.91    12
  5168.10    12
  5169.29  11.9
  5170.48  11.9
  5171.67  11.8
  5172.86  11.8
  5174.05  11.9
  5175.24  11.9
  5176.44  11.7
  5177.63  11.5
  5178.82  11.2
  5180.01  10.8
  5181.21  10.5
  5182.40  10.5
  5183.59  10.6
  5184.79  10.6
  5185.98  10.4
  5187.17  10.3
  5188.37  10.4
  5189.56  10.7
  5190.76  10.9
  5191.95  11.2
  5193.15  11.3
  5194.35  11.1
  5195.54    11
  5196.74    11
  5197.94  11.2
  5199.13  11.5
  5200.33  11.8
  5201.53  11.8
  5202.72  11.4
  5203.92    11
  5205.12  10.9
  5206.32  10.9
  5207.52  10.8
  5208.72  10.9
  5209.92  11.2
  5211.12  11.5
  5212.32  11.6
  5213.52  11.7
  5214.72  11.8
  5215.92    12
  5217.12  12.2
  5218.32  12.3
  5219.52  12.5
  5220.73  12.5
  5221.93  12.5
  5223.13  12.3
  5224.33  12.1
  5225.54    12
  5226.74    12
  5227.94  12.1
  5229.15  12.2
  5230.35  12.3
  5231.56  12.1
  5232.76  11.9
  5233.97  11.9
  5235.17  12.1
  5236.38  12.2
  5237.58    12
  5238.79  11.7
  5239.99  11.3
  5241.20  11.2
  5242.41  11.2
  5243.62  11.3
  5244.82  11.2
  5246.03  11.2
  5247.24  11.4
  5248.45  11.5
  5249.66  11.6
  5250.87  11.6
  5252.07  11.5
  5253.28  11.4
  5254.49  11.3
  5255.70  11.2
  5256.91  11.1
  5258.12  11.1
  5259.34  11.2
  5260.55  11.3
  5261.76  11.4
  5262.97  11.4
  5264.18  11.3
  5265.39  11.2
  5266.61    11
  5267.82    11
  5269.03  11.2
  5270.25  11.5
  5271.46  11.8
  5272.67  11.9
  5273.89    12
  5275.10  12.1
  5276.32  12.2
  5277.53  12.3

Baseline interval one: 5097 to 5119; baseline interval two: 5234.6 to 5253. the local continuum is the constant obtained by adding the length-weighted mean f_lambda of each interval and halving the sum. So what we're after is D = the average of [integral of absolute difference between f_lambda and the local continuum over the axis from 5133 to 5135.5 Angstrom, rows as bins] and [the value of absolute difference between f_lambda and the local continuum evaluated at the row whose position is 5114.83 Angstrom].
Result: 0.86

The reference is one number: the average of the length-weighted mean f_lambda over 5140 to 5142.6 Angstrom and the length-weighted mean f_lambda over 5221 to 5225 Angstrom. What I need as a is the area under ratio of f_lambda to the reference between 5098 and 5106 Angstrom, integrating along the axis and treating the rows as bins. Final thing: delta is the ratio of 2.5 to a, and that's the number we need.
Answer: 0.36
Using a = 6.9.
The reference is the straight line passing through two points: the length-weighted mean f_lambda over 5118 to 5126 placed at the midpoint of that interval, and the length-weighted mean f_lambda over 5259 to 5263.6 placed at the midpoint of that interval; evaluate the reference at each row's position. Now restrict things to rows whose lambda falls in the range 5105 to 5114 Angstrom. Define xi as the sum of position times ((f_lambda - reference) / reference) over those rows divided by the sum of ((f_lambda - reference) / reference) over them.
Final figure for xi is 5109.2 Angstrom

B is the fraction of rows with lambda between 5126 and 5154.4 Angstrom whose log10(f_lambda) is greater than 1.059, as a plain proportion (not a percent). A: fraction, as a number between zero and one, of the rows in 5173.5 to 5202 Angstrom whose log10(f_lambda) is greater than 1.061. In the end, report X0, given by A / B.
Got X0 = 0.5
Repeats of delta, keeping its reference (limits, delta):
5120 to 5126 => 0.44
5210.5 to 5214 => 0.72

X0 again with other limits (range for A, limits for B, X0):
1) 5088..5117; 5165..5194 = 0.0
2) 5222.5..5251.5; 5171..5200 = 2.3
